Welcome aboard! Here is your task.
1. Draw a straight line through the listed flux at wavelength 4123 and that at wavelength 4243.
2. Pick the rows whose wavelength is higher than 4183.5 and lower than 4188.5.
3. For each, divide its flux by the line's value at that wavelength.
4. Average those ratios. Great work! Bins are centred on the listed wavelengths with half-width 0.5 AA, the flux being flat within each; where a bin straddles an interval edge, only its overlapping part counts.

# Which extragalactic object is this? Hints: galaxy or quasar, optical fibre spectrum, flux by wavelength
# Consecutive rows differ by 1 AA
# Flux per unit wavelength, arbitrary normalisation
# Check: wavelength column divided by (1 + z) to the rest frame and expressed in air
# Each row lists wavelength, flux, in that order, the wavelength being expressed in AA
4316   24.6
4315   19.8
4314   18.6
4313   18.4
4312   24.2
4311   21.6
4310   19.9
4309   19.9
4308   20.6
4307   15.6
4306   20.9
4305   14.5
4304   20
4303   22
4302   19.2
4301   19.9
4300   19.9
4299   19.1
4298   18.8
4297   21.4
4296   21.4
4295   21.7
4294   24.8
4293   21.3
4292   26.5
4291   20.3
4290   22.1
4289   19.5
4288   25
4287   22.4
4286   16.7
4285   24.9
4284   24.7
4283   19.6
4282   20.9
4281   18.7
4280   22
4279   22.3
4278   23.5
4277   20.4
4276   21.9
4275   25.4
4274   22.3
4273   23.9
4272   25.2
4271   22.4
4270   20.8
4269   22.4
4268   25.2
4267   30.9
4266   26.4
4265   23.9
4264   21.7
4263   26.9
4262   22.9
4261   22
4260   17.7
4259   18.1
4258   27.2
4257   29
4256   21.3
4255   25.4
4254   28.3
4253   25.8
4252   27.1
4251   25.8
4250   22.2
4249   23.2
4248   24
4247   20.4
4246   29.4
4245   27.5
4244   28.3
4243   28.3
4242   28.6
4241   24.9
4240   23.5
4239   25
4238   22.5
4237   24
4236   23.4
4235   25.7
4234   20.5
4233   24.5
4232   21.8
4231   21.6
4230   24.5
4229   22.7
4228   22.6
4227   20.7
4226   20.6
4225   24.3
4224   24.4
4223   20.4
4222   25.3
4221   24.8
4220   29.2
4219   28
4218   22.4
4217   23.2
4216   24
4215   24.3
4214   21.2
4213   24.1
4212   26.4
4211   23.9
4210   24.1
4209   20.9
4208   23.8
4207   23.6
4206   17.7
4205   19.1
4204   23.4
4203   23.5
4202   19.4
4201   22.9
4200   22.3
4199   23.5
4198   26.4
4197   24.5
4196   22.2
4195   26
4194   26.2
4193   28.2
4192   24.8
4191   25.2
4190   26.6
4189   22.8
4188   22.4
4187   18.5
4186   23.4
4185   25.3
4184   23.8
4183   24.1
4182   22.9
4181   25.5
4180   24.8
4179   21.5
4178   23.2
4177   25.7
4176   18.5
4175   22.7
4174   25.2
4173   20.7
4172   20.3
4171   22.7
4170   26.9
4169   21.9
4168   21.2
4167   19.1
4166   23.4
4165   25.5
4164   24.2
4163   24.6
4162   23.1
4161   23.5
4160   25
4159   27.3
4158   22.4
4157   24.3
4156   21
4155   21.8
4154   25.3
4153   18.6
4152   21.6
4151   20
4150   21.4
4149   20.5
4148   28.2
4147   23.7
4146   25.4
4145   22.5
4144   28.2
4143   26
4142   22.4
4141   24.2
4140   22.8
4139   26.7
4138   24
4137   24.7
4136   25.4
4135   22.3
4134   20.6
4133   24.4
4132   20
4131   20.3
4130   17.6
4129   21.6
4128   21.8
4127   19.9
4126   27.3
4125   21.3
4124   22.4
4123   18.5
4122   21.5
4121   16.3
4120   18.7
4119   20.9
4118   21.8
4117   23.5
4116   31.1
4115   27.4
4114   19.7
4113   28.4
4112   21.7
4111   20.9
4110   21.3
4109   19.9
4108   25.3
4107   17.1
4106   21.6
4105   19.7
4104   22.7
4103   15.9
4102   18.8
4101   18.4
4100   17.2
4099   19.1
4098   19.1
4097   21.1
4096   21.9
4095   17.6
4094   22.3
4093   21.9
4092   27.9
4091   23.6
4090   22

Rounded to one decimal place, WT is 1.0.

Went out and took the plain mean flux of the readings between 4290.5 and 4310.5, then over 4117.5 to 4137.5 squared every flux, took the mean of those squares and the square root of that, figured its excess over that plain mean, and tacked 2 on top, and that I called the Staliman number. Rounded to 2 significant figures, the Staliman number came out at 3.1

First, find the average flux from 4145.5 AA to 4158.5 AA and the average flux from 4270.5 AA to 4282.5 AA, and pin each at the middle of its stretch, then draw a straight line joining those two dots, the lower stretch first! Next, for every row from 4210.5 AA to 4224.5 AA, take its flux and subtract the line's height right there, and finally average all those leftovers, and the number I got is 1.9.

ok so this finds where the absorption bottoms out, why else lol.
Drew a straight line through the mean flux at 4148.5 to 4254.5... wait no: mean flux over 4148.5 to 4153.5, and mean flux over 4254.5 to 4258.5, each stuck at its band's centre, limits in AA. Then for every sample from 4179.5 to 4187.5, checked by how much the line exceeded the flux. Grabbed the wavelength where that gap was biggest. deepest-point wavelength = 4187 AA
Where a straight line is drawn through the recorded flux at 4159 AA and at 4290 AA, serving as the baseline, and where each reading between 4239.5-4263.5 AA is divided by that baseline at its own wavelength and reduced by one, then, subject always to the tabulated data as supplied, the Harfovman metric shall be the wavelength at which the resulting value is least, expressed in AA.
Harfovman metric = 4260 AA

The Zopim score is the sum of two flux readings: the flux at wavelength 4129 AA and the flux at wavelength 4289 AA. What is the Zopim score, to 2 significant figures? 41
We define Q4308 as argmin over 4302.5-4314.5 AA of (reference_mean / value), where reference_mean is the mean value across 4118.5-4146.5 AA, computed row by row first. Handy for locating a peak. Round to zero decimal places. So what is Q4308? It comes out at 4312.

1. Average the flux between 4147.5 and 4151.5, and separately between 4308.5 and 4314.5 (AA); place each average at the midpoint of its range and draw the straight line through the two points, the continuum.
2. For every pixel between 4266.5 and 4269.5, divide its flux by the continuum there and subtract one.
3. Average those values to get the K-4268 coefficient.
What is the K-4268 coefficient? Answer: 0.25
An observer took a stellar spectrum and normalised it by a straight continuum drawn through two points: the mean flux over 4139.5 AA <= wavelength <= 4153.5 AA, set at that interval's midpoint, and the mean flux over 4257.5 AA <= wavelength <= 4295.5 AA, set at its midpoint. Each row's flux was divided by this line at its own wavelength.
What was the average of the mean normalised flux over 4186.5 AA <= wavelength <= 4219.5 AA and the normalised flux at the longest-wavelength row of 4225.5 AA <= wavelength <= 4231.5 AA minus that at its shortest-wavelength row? 0.53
